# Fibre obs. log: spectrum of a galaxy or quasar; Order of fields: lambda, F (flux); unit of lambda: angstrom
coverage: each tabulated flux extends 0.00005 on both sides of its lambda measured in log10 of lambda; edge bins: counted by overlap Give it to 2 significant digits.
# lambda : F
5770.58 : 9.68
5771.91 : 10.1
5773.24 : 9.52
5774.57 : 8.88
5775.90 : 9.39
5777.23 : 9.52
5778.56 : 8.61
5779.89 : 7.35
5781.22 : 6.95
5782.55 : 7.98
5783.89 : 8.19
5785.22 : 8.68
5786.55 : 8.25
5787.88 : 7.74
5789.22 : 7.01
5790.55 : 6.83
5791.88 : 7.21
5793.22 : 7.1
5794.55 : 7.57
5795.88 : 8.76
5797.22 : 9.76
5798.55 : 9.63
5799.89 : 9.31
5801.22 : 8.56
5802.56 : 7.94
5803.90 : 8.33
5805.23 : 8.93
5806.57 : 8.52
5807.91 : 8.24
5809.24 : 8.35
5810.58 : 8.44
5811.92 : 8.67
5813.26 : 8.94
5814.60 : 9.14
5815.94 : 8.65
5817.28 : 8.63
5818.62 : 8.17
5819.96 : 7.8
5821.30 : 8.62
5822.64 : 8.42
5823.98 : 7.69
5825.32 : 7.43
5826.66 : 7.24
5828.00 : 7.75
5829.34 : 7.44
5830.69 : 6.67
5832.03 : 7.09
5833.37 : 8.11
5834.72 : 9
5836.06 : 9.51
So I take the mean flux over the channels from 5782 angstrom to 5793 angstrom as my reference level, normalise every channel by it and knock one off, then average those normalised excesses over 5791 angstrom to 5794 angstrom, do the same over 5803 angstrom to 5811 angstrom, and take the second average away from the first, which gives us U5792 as -0.17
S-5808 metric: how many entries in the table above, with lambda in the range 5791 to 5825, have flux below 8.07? 6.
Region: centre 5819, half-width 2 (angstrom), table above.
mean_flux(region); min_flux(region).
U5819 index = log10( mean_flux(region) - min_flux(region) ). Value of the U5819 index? -0.40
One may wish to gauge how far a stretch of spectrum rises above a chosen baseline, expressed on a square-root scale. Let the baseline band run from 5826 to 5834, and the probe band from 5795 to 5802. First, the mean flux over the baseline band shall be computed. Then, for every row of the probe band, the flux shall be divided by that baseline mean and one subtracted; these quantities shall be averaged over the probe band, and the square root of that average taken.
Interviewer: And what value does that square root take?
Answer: 0.5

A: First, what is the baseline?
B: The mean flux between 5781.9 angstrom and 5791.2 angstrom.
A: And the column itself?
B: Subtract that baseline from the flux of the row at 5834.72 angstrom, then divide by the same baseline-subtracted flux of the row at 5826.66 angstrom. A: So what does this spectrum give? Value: -2.1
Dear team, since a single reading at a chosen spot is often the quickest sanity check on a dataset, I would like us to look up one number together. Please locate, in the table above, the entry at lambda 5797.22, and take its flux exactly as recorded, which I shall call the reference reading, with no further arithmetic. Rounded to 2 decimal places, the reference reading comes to 9.76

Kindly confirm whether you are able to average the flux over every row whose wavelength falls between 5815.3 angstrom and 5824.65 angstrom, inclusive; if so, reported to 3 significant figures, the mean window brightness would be 8.28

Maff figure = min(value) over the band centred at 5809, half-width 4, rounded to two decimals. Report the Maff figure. 8.24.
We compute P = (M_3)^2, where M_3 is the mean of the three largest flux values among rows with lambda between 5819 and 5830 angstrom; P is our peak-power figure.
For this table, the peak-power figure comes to 69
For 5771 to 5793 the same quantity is 94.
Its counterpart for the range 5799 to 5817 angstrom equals 83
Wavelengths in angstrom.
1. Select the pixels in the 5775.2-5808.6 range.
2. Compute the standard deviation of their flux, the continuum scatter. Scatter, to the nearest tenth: 0.9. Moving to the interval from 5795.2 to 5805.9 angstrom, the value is 0.6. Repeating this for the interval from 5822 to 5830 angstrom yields 0.4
